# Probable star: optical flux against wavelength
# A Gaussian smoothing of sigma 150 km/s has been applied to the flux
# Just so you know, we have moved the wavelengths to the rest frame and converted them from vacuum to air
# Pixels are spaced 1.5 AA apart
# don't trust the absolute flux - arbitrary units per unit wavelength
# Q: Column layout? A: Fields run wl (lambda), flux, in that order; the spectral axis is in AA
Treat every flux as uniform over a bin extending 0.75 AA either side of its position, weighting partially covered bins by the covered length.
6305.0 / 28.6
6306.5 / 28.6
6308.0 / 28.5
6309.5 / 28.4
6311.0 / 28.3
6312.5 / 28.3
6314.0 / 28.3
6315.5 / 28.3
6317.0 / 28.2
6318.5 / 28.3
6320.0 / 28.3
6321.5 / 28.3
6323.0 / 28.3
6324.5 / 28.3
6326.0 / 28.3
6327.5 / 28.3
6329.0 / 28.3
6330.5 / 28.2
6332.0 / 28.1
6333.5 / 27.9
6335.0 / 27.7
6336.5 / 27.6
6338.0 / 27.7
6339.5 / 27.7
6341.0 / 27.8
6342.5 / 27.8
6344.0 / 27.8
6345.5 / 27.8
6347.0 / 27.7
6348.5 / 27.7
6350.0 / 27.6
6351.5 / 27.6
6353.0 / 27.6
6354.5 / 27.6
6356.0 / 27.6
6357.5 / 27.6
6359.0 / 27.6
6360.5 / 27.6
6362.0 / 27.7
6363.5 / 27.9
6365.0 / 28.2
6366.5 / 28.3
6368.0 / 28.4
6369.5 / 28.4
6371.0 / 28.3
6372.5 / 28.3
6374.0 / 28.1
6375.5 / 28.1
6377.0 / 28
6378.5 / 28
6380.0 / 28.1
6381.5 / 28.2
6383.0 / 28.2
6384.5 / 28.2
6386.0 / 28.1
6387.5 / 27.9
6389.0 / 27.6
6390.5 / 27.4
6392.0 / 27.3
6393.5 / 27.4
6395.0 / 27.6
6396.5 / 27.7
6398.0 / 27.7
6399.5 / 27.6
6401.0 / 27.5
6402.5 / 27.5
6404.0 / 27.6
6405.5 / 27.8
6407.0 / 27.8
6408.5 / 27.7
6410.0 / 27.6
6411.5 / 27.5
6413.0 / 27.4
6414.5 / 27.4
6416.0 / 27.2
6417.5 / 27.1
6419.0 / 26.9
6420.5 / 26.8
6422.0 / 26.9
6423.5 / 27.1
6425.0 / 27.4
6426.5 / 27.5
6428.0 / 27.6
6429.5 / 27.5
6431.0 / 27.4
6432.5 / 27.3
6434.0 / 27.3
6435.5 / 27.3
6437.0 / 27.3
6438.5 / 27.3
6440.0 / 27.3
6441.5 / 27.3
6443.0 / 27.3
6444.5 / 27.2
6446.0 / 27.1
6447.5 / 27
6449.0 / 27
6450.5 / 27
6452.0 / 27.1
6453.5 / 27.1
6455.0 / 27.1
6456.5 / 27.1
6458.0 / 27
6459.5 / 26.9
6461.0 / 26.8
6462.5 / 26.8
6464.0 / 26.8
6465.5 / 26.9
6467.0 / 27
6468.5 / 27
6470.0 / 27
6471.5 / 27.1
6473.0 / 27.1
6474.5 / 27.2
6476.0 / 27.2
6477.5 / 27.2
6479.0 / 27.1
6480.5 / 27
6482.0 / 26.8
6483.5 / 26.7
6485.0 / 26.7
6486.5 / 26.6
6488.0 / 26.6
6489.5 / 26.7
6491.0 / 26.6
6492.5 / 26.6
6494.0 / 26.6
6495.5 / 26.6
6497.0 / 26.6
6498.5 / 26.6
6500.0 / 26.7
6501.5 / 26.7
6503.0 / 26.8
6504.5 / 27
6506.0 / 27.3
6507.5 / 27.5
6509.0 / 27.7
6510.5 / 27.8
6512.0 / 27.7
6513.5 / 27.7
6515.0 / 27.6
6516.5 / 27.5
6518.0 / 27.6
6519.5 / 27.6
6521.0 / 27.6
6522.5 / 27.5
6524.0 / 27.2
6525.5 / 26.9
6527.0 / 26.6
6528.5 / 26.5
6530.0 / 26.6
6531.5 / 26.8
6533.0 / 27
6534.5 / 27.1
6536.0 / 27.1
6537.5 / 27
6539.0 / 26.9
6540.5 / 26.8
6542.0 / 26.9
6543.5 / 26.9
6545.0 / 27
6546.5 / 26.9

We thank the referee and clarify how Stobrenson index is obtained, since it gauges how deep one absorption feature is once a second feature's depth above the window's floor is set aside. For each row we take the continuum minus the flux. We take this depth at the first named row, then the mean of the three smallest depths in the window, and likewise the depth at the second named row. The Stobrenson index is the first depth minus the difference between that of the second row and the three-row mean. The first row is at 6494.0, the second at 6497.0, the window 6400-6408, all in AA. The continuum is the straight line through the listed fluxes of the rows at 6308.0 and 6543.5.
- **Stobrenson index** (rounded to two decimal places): 0.12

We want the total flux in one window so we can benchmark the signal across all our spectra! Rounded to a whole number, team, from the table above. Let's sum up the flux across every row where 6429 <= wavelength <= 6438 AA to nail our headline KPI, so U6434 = 164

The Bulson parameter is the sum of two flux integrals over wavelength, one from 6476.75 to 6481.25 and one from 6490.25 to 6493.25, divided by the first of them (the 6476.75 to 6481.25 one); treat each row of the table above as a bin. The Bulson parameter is 1.65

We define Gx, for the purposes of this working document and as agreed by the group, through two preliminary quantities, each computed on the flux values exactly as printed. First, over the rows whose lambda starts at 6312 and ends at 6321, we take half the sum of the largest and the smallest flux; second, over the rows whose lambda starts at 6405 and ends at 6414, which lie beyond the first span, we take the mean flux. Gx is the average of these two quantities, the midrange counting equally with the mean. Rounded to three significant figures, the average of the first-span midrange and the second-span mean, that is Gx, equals 27.9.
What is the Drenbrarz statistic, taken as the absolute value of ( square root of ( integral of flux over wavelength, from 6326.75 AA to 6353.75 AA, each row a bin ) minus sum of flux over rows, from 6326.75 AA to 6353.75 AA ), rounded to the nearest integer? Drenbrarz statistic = 473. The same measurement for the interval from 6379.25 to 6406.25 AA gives 472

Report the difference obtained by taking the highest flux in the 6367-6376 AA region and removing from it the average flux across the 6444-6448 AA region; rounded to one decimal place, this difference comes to 1.3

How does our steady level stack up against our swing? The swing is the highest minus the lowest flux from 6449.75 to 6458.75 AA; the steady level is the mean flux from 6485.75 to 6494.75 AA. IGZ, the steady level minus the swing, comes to 26.5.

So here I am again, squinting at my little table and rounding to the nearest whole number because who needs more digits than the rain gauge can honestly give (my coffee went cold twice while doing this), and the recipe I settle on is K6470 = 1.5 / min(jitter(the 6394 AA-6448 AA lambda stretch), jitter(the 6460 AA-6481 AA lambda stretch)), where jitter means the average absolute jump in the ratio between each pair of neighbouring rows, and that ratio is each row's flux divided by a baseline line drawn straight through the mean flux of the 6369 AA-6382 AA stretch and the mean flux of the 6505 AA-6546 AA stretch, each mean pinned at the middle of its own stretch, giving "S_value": 784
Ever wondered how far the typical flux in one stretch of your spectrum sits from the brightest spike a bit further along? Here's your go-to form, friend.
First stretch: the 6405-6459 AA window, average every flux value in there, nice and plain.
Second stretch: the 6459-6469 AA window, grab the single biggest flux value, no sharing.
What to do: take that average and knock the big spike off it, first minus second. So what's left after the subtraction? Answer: 0.27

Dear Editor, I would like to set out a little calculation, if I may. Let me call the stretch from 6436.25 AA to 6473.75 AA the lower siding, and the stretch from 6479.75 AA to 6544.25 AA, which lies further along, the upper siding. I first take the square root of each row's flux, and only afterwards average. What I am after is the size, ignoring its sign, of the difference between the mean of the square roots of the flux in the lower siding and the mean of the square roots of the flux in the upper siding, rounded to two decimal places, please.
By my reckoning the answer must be 0.01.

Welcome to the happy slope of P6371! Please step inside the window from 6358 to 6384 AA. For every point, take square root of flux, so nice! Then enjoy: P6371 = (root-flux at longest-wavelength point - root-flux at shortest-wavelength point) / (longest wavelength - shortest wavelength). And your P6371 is 0.0024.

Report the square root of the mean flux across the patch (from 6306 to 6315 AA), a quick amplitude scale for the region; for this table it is 5.33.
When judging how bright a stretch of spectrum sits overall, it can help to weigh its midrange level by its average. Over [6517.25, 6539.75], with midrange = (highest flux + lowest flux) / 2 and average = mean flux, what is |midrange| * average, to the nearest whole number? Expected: 732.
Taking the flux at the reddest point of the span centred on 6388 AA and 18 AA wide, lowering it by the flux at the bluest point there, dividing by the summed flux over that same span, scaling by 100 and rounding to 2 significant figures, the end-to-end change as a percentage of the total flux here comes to -0.12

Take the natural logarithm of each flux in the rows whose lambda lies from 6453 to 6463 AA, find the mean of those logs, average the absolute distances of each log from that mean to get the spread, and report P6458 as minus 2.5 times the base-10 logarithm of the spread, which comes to 5.9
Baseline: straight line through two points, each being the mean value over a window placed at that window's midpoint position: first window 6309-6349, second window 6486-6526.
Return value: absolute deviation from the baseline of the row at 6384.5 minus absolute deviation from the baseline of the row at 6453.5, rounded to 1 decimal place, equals 0.1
